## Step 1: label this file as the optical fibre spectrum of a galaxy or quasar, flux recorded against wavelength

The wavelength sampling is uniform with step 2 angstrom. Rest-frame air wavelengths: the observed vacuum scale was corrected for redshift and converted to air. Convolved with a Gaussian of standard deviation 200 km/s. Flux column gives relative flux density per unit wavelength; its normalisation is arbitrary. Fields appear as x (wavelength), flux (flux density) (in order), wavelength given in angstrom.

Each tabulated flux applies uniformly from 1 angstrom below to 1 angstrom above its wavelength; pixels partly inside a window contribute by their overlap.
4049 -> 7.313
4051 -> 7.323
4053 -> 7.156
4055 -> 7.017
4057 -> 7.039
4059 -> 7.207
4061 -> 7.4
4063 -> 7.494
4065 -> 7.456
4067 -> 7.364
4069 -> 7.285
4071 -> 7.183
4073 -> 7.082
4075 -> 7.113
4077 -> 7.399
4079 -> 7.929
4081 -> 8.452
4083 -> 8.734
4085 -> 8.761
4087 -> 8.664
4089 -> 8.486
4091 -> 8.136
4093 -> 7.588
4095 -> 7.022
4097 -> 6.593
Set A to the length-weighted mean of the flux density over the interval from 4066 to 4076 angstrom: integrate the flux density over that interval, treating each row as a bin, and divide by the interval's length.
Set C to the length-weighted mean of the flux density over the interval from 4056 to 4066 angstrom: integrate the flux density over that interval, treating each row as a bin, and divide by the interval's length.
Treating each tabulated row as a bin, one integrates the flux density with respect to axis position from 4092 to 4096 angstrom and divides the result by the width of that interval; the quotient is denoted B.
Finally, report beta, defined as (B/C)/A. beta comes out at 0.139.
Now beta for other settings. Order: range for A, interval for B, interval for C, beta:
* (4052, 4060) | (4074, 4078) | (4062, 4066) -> 0.137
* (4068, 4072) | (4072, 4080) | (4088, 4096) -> 0.131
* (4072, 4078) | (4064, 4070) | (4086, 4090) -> 0.119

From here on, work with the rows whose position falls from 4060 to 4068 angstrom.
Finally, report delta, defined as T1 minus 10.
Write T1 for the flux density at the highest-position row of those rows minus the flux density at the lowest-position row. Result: -10.0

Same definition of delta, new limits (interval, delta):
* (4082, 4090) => -10.2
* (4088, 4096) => -11.5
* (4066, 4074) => -10.3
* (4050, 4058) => -10.3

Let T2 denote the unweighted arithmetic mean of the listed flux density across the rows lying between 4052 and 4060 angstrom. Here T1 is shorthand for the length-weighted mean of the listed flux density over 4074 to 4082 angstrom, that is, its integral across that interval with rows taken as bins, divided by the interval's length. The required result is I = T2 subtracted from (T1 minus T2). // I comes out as -6.5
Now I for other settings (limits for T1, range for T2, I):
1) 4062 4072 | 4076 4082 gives -8.5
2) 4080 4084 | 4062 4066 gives -6.4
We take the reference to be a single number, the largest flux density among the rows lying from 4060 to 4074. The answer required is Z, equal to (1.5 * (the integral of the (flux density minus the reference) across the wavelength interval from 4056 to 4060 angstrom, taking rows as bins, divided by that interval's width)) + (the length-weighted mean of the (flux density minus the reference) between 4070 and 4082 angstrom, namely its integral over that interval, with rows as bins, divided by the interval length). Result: -0.5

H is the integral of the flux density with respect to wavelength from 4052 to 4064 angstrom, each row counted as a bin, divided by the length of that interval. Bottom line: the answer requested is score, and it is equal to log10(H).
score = 0.858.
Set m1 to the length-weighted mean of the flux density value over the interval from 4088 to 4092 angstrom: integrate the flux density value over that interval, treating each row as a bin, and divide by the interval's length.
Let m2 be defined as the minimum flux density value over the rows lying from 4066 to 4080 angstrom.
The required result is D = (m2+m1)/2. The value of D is 7.7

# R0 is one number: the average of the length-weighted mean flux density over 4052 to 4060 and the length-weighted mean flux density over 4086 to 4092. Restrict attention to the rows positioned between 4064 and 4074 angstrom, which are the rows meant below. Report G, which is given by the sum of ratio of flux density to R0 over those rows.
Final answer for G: 4.68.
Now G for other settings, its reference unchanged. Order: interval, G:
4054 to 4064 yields 4.66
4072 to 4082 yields 4.89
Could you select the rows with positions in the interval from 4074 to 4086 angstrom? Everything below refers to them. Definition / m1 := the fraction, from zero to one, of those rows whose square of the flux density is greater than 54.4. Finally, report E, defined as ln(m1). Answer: -0.18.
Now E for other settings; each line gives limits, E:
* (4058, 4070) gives -0.69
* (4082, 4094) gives 0.00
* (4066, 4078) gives -1.79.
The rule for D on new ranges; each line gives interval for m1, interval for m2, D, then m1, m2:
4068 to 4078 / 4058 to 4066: 7.2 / 7.21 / 7.207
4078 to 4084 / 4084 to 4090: 8.4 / 8.37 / 8.486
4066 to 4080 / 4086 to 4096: 7.2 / 7.34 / 7.022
